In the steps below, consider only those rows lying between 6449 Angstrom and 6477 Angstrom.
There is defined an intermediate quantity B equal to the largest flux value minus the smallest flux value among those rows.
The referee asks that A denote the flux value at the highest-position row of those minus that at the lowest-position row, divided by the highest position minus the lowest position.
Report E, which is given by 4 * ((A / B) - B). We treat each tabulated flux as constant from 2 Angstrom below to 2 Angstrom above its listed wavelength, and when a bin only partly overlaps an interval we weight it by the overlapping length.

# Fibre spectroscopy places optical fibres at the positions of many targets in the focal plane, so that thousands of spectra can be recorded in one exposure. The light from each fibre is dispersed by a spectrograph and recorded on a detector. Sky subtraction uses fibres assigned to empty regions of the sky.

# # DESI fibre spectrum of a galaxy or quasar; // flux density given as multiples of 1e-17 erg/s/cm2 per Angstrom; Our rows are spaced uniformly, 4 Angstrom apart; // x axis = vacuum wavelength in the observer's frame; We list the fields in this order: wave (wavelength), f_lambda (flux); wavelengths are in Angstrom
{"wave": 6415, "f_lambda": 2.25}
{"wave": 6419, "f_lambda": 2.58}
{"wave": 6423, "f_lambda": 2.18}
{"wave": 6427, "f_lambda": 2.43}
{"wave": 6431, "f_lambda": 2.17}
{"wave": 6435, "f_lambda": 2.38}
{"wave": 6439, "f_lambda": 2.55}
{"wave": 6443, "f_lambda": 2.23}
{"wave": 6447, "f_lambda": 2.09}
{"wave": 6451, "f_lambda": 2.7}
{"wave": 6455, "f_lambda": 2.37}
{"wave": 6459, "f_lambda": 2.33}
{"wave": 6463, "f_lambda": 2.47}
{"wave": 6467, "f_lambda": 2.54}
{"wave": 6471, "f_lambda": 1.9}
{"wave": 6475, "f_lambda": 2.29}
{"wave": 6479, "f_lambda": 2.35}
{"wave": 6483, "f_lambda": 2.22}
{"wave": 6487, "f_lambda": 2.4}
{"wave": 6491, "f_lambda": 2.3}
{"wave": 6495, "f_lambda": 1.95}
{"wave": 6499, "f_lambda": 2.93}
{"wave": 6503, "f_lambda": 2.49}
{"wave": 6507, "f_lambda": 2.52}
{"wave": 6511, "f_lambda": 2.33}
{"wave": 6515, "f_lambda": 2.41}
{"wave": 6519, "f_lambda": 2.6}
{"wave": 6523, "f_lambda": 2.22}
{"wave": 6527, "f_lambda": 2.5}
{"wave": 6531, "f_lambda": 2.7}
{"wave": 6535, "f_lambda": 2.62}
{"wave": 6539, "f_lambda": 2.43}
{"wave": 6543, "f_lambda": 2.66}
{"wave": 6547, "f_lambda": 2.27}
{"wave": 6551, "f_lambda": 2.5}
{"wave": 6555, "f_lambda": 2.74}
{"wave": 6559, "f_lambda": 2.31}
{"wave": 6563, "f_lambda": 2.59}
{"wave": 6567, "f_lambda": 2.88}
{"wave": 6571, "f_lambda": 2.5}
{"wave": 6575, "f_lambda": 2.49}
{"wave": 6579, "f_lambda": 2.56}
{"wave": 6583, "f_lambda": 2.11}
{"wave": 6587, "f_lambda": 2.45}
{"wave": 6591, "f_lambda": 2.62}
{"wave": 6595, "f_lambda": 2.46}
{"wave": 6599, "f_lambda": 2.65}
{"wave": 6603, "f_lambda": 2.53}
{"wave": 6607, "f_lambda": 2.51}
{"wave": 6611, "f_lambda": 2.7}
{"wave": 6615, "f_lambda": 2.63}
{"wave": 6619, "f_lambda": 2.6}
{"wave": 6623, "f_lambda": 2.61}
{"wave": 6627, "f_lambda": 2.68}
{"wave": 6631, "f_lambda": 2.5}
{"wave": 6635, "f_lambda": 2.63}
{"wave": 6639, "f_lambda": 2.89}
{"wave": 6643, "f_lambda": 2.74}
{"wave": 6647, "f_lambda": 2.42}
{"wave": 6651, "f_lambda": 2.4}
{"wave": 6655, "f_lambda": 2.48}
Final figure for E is -3.3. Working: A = -0.017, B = 0.80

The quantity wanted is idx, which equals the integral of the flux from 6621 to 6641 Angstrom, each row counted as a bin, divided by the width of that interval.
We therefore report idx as 2.66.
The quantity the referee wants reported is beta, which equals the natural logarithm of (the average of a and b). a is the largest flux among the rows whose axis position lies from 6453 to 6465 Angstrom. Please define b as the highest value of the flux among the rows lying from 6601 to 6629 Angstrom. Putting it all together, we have 0.95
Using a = 2.47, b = 2.7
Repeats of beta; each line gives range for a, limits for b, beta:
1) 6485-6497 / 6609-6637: 0.94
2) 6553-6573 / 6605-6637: 1.03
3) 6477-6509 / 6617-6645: 1.07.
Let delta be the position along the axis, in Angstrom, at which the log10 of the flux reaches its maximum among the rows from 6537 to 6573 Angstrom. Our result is 6567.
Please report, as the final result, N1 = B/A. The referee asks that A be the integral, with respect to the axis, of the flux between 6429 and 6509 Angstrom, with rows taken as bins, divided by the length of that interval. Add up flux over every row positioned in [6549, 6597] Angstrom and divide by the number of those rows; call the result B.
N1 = 1.067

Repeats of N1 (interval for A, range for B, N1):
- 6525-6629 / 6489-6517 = 0.948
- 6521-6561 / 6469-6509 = 0.936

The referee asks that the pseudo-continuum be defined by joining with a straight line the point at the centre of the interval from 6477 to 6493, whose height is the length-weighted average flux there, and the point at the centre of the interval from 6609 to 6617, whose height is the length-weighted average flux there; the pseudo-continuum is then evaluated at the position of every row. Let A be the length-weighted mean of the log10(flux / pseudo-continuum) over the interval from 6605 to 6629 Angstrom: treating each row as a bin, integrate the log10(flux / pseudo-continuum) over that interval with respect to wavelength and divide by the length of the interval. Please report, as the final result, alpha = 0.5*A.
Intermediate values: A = -0.01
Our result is -0.004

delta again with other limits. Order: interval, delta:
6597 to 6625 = 6611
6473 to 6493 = 6487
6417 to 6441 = 6419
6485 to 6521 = 6499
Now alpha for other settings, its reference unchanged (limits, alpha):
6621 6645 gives -0.004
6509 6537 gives 0.005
